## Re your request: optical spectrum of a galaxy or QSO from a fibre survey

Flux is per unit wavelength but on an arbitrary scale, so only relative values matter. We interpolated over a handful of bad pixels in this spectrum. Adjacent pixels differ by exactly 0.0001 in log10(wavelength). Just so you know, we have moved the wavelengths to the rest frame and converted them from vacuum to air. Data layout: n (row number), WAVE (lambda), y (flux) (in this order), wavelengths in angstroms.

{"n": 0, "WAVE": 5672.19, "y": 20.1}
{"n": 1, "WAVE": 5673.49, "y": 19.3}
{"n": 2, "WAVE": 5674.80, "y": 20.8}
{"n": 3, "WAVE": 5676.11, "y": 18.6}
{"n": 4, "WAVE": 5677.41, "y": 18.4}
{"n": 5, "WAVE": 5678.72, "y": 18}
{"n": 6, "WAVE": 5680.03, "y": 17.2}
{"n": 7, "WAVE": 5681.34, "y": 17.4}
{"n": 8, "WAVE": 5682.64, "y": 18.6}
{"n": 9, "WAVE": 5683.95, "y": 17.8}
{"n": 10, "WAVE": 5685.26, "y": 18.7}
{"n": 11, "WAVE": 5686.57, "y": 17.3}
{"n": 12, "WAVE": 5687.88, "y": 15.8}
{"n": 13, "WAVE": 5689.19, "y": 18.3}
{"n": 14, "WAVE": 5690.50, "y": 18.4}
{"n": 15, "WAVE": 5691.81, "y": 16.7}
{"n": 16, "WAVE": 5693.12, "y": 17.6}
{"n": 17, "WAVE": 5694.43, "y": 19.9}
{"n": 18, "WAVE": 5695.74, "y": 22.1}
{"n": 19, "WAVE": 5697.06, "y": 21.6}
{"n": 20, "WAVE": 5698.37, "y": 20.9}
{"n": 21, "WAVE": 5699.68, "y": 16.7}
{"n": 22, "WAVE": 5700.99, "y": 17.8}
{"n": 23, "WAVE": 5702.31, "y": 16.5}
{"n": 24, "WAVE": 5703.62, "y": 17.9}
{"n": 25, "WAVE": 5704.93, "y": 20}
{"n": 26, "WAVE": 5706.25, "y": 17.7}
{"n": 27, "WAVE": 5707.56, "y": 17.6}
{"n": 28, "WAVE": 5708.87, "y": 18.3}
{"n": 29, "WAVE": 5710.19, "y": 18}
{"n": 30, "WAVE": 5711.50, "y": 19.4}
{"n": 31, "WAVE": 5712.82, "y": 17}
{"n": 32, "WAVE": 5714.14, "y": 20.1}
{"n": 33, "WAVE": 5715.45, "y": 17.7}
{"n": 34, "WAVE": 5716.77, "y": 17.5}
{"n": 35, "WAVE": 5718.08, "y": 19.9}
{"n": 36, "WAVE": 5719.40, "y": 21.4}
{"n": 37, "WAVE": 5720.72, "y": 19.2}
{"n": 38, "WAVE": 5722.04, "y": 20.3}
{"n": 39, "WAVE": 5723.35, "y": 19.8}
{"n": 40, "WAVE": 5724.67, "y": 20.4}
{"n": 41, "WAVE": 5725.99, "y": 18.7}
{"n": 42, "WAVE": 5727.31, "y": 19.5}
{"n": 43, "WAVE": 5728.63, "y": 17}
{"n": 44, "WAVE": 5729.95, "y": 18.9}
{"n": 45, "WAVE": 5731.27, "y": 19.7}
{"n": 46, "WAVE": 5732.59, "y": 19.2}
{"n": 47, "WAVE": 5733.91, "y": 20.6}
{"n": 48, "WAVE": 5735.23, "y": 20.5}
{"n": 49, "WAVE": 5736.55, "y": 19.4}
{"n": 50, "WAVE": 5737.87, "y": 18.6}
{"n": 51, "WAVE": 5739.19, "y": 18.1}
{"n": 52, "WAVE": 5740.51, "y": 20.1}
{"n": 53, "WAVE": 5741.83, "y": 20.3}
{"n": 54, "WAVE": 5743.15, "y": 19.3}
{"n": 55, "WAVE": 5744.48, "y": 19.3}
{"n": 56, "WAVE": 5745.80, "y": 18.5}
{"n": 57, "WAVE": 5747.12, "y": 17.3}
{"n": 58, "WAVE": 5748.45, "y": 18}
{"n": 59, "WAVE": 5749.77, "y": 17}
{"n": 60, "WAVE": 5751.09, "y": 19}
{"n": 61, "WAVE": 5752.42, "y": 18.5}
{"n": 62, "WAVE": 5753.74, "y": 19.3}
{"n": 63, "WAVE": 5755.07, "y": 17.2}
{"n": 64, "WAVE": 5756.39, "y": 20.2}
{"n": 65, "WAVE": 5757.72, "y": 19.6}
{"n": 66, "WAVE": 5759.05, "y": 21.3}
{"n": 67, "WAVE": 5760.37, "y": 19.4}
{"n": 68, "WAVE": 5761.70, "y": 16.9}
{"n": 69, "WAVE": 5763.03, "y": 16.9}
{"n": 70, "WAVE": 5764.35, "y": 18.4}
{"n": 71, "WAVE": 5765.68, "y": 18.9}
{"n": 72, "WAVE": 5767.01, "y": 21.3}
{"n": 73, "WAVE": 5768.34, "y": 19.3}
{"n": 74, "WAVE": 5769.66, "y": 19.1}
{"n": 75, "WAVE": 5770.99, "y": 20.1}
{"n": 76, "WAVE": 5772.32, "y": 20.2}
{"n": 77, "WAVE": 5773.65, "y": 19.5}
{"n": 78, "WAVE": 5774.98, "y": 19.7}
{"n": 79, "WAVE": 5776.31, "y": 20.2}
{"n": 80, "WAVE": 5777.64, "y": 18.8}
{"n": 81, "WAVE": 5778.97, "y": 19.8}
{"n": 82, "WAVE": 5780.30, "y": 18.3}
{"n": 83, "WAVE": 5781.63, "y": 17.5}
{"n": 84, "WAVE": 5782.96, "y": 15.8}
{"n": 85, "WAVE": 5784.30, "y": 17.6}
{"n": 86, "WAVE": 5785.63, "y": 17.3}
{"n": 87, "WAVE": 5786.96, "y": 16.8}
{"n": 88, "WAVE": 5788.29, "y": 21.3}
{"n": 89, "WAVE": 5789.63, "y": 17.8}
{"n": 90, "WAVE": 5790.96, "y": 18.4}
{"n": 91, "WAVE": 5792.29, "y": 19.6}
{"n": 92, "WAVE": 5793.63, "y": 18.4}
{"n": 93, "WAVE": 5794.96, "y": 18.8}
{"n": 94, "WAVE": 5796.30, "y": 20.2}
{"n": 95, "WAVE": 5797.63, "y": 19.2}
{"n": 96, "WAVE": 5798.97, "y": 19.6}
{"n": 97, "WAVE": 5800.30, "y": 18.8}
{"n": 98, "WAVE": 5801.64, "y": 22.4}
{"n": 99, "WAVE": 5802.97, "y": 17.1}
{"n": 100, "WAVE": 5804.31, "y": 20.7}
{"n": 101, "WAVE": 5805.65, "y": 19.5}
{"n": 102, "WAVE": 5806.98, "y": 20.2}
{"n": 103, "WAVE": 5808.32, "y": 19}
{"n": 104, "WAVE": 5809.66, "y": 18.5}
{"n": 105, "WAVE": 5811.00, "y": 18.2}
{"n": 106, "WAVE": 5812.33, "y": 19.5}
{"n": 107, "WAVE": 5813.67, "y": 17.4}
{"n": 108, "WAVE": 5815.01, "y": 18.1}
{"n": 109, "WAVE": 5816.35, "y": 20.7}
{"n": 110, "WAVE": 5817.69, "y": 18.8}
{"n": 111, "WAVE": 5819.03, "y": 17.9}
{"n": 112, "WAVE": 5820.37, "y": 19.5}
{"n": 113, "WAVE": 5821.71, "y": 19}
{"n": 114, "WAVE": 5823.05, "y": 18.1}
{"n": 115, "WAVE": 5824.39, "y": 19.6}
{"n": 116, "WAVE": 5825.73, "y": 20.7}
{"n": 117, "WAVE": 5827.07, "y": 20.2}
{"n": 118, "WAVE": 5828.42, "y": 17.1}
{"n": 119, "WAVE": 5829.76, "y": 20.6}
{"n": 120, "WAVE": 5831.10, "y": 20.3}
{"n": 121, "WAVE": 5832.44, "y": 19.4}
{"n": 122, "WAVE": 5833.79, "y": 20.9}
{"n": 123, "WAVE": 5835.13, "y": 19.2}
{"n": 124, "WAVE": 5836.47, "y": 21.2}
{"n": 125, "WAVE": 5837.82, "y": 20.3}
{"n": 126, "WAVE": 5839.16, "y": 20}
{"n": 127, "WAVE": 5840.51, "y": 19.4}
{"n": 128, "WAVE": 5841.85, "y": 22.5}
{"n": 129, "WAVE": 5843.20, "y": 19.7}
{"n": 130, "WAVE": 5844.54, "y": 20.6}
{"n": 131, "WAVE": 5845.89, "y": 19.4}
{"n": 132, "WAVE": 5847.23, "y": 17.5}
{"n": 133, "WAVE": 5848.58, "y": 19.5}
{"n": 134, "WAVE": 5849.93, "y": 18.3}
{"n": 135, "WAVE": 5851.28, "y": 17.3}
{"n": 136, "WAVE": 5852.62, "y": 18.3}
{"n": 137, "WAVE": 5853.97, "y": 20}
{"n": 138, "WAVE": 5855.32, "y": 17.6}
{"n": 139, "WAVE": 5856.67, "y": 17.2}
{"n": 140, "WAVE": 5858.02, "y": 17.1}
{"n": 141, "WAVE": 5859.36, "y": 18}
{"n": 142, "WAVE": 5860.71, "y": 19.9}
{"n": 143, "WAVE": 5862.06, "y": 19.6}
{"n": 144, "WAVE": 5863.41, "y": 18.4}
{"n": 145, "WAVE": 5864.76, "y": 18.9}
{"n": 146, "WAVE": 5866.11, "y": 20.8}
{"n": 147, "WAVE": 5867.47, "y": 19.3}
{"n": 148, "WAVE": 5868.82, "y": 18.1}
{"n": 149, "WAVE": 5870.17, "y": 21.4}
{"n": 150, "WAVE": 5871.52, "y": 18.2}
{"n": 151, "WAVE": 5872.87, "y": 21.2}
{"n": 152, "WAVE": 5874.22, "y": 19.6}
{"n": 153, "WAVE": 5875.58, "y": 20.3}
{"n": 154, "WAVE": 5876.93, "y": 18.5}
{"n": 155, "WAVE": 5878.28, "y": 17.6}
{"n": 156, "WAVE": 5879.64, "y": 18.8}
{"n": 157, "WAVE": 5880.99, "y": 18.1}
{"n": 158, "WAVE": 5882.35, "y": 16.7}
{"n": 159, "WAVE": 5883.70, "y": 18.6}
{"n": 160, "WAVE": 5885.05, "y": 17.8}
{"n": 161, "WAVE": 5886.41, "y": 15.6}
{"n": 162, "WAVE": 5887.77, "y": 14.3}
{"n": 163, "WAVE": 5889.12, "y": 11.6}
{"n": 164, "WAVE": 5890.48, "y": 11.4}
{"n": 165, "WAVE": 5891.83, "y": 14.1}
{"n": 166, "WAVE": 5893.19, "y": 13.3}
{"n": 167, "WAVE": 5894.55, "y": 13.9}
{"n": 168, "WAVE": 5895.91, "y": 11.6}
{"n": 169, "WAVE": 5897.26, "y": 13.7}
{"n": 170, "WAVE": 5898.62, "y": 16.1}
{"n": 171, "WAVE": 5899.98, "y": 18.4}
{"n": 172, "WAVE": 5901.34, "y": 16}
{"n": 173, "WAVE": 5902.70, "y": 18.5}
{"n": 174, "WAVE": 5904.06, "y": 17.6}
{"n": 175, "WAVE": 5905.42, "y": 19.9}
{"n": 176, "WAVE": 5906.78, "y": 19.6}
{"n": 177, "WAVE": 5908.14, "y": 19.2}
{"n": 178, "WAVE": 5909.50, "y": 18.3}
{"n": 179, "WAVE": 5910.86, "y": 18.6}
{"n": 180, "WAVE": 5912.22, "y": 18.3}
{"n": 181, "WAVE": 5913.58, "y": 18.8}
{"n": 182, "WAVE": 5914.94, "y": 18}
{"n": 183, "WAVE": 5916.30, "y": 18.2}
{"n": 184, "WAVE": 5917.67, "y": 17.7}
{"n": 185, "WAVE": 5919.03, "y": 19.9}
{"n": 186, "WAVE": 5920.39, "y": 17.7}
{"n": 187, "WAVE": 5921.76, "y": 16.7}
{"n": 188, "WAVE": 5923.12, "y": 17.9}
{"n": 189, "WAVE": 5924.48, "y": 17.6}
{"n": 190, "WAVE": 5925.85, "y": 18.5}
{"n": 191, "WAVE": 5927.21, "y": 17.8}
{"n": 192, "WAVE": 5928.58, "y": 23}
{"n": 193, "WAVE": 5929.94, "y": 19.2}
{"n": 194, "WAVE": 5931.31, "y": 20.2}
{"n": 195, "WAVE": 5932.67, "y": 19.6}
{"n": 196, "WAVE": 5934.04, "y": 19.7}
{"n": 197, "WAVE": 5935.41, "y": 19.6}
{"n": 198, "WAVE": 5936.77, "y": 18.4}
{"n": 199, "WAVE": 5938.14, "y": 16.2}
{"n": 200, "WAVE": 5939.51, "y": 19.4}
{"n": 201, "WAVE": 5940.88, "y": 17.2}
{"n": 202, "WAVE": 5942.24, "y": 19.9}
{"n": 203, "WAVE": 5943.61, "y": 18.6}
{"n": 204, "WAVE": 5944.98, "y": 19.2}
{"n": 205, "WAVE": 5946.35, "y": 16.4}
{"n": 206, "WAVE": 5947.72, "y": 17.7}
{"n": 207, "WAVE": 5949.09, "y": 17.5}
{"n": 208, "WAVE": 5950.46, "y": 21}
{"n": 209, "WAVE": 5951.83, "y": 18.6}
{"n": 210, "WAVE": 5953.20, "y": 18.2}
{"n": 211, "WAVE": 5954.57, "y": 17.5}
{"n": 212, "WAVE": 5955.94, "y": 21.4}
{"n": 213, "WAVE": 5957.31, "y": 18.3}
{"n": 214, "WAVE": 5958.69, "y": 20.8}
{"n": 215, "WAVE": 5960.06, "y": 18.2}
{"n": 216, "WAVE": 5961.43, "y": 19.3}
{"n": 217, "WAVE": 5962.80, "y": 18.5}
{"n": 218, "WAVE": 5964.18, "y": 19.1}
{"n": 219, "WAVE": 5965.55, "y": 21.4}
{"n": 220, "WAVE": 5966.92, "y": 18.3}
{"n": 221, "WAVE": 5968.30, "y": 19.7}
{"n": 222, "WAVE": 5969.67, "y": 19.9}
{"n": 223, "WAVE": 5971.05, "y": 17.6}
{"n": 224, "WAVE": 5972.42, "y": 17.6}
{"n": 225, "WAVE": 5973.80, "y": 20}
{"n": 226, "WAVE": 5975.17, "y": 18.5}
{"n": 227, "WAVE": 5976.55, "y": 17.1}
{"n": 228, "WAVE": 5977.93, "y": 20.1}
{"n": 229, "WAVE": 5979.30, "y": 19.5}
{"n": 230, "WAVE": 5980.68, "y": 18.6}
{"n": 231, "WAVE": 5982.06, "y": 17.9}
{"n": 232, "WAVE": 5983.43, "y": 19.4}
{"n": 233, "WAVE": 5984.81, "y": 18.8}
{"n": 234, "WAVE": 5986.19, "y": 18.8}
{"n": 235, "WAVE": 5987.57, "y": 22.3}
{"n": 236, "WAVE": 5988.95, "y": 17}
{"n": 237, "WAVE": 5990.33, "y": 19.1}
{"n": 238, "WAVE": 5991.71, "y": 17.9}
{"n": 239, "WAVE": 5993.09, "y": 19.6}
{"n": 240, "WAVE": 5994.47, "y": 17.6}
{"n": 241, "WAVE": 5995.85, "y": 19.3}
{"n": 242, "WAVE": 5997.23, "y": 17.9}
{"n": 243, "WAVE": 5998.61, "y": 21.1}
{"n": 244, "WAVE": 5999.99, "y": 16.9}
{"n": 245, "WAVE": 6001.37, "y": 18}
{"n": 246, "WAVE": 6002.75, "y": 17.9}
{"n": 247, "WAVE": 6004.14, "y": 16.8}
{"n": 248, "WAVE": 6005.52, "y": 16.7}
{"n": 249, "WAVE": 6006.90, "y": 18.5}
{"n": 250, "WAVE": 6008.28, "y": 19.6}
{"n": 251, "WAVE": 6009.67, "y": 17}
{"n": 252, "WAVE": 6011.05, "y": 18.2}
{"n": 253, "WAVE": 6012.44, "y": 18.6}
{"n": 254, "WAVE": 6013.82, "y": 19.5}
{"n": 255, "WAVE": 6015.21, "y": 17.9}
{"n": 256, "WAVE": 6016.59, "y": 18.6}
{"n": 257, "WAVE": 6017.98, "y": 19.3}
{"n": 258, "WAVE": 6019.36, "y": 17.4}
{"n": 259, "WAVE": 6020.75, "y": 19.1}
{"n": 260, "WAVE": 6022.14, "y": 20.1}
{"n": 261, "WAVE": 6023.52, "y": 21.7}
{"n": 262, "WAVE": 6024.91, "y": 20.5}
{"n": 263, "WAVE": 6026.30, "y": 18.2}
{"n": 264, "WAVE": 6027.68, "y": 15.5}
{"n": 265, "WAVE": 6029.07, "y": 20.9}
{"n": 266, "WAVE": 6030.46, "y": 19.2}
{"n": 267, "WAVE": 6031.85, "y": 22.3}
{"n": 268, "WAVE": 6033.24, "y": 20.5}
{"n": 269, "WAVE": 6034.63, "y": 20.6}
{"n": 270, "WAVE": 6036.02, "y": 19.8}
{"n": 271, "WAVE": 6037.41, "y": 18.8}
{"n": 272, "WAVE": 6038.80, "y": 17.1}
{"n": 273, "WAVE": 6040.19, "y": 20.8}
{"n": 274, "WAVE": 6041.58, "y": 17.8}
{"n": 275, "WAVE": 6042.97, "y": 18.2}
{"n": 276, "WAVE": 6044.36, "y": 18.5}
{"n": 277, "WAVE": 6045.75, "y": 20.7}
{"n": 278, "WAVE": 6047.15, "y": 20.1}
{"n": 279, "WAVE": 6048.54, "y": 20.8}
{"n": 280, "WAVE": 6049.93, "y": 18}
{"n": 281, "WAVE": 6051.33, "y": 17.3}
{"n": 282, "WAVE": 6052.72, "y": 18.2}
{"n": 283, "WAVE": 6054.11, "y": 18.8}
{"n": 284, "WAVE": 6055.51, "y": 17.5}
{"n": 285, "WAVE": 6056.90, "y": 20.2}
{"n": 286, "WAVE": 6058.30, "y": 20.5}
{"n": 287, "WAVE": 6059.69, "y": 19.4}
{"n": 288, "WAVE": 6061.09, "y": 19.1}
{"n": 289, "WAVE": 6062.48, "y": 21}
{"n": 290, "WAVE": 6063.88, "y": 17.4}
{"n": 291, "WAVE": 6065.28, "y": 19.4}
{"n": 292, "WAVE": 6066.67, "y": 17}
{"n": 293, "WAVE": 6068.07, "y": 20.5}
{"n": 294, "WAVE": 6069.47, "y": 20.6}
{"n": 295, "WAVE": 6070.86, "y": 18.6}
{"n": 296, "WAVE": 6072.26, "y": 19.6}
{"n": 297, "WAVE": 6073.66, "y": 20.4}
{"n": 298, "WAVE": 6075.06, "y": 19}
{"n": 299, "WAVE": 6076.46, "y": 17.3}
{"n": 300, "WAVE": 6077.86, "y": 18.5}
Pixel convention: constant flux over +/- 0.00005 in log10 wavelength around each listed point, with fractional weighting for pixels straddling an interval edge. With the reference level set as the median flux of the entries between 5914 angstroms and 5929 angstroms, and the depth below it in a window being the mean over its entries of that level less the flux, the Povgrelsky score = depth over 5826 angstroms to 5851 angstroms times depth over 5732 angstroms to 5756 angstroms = 1.9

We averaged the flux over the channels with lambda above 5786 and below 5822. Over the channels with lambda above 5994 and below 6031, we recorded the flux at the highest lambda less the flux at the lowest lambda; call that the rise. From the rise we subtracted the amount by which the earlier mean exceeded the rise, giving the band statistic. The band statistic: -15.9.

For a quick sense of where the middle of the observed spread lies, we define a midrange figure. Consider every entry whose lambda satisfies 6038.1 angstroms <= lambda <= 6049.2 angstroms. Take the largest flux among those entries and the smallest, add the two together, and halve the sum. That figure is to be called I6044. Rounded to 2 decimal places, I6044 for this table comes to 18.95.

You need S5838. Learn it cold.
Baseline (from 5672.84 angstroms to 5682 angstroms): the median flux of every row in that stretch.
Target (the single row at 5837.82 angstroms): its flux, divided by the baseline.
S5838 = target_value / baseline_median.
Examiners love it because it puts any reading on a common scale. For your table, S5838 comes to 1.10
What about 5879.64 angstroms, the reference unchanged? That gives 1.02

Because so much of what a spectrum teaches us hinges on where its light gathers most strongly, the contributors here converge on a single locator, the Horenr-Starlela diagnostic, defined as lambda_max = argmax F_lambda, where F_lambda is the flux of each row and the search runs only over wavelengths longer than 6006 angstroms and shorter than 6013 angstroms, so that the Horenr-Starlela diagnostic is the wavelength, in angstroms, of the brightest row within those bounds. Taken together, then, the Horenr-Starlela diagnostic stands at 6008.28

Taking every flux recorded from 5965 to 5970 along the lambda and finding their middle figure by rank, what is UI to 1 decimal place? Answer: 19.8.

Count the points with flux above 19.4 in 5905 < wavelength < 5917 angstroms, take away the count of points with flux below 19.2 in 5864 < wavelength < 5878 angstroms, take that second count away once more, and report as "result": -6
